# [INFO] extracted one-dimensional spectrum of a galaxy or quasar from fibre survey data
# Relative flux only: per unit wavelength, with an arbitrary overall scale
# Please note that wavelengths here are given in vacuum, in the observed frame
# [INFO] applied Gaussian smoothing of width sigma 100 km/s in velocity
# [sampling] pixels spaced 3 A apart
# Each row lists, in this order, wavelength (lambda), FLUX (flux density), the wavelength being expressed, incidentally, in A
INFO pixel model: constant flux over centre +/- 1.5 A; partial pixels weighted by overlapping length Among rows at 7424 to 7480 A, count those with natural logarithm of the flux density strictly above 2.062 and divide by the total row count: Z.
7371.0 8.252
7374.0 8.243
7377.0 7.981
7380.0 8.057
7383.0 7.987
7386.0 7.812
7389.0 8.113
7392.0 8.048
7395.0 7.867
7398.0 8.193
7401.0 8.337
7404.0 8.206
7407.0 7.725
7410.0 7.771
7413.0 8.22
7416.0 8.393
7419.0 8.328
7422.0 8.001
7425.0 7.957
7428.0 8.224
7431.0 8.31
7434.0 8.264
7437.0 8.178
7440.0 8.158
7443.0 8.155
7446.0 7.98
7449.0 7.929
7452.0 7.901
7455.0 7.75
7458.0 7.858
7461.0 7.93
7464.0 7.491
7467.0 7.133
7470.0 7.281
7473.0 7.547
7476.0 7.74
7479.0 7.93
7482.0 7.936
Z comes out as 0.63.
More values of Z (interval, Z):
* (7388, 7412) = 0.75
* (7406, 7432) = 0.78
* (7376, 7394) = 0.83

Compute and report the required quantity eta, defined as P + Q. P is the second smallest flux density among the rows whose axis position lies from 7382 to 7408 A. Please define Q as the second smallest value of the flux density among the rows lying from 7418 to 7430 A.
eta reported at 15.8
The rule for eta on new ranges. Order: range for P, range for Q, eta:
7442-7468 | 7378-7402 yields 15.4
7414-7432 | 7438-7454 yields 15.9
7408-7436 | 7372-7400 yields 15.8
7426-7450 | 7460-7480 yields 15.3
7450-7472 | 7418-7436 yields 15.3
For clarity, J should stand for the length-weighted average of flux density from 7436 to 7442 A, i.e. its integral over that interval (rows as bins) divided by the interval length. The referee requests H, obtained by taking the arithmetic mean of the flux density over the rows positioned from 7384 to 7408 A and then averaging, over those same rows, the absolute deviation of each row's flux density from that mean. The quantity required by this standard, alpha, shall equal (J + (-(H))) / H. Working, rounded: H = 0.18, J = 8.17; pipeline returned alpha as 45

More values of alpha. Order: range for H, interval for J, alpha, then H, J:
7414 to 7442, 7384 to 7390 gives 69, 0.11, 7.95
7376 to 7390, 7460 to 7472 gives 97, 0.08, 7.44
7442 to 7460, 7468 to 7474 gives 79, 0.09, 7.38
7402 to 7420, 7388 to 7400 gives 33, 0.24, 8.06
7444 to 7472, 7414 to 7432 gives 30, 0.26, 8.20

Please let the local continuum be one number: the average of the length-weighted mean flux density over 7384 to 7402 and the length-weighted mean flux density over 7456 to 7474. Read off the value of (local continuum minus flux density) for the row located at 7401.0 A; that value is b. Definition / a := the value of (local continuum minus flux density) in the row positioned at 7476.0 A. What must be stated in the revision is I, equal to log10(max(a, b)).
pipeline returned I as -1.23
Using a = 0.06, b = -0.5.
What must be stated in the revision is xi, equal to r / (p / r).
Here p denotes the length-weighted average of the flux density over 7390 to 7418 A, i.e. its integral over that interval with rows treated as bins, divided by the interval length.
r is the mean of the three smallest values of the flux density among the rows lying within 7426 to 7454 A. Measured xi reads 7.8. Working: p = 8.09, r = 7.94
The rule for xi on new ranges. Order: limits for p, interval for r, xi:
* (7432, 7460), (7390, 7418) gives 7.6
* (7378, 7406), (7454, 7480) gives 6.6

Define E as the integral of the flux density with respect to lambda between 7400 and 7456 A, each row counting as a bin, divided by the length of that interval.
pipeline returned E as 8.09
